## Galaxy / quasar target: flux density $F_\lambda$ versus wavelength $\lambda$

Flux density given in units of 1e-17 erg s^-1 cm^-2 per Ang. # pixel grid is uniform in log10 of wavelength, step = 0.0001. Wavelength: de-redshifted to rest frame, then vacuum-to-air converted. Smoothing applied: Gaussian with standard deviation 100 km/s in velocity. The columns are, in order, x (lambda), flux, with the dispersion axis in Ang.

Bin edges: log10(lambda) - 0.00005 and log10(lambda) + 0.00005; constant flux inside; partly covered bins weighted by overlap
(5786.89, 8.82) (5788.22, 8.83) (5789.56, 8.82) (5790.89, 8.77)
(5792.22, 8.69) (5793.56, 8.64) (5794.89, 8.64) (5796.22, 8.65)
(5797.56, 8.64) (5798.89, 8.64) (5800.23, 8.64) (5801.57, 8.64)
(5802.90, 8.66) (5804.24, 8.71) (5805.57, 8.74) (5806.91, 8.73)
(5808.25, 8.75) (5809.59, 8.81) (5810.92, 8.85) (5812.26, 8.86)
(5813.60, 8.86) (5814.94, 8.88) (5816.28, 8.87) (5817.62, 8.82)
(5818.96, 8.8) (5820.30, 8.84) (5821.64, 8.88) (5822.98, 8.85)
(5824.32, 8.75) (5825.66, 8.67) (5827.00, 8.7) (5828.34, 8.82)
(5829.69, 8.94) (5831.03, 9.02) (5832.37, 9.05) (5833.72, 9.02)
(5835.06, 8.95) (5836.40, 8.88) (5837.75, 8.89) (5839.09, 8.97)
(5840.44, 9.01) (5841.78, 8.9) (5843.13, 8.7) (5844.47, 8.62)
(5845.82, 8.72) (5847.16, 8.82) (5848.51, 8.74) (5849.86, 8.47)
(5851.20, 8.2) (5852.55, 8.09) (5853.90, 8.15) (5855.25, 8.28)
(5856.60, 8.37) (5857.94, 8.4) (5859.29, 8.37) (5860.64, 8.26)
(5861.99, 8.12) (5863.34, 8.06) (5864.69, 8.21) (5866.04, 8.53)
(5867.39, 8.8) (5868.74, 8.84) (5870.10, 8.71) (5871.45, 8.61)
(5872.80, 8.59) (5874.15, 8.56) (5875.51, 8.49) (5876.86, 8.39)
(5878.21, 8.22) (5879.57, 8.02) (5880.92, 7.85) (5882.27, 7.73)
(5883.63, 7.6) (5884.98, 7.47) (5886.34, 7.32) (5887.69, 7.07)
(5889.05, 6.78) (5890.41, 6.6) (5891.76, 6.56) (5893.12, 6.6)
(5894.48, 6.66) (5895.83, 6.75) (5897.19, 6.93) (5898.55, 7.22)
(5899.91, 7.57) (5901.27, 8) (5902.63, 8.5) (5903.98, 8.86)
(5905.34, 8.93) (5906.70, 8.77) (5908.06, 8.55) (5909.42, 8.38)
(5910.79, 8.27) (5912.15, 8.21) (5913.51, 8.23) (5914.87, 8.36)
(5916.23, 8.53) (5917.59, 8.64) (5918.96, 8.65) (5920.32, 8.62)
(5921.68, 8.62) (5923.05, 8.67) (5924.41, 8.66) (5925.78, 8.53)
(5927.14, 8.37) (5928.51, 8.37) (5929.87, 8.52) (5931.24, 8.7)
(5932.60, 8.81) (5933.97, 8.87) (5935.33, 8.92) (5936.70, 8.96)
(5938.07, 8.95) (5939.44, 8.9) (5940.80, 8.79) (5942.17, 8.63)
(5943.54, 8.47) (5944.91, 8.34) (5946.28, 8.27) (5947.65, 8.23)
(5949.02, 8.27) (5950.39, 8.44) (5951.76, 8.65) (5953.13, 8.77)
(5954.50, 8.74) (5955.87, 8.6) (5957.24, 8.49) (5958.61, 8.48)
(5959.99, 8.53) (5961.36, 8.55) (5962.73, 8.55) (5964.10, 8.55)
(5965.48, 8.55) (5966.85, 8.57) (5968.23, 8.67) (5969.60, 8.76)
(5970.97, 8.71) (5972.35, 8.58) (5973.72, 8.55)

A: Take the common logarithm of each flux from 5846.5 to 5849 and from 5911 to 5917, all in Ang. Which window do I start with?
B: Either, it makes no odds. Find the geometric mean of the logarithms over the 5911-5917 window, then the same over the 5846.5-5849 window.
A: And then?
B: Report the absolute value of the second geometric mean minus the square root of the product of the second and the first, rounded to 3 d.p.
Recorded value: 0.011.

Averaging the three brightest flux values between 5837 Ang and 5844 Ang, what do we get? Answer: 9.0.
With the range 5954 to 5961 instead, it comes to 8.6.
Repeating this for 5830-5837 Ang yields 9.0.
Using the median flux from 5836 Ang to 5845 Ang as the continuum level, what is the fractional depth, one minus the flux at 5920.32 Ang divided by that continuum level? 0.030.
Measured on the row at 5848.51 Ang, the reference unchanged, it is 0.017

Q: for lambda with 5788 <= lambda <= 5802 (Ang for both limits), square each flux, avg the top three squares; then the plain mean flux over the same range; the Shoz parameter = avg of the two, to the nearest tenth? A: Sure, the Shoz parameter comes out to 43.1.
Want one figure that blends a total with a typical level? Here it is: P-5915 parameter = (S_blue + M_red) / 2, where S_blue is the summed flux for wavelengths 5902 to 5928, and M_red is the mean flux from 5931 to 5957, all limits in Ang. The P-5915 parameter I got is 85.5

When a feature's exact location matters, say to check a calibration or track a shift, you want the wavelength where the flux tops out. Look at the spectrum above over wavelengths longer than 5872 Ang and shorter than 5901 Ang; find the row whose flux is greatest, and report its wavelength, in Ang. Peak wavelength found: 5872.80 Ang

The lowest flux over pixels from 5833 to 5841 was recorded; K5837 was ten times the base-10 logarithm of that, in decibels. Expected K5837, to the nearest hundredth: 9.48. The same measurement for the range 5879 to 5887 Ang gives 8.65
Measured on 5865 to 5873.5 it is 9.31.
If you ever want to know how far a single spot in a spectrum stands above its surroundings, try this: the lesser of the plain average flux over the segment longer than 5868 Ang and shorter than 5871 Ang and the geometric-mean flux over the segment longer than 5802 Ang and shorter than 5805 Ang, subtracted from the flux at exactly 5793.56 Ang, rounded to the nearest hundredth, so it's -0.04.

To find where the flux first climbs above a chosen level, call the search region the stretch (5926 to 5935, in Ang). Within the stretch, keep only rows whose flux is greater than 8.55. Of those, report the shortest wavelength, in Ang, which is 5931.24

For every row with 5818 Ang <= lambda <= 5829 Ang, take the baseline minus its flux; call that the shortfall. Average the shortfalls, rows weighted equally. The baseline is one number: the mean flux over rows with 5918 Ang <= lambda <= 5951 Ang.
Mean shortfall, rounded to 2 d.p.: -0.18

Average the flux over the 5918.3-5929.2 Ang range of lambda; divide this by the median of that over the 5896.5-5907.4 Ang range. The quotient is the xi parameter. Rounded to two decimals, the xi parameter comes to 1.04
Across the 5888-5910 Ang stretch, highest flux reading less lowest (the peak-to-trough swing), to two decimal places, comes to 2.37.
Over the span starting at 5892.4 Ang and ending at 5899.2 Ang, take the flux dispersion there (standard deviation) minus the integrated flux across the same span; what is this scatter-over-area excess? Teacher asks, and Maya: -46.2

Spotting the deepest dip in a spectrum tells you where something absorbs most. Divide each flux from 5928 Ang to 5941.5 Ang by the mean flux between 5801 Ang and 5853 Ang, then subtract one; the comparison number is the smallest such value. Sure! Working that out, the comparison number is -0.047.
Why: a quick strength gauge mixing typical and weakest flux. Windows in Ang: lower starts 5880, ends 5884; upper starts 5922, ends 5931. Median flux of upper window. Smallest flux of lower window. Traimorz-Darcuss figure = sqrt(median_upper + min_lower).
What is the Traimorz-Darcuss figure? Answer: 4.02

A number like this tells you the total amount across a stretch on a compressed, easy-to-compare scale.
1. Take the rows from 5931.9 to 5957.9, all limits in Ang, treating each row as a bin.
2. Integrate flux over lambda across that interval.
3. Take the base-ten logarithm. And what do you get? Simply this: 2.35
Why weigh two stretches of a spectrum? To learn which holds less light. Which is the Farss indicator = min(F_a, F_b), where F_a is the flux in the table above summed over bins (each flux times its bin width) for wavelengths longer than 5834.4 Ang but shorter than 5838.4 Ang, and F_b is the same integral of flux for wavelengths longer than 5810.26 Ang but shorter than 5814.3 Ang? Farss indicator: 35.6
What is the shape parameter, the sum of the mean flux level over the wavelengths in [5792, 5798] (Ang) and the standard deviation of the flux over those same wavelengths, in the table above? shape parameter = 8.67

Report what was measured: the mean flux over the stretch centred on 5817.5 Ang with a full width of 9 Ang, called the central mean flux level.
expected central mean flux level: 8.85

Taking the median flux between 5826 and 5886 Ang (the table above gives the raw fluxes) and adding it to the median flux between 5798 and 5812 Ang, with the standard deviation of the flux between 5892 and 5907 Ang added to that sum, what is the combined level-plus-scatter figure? 18.2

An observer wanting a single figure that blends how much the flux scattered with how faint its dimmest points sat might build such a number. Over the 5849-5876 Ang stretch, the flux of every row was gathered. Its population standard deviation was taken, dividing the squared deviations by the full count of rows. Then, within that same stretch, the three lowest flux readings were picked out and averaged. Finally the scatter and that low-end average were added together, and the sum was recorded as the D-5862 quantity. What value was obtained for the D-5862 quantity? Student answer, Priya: 8.3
